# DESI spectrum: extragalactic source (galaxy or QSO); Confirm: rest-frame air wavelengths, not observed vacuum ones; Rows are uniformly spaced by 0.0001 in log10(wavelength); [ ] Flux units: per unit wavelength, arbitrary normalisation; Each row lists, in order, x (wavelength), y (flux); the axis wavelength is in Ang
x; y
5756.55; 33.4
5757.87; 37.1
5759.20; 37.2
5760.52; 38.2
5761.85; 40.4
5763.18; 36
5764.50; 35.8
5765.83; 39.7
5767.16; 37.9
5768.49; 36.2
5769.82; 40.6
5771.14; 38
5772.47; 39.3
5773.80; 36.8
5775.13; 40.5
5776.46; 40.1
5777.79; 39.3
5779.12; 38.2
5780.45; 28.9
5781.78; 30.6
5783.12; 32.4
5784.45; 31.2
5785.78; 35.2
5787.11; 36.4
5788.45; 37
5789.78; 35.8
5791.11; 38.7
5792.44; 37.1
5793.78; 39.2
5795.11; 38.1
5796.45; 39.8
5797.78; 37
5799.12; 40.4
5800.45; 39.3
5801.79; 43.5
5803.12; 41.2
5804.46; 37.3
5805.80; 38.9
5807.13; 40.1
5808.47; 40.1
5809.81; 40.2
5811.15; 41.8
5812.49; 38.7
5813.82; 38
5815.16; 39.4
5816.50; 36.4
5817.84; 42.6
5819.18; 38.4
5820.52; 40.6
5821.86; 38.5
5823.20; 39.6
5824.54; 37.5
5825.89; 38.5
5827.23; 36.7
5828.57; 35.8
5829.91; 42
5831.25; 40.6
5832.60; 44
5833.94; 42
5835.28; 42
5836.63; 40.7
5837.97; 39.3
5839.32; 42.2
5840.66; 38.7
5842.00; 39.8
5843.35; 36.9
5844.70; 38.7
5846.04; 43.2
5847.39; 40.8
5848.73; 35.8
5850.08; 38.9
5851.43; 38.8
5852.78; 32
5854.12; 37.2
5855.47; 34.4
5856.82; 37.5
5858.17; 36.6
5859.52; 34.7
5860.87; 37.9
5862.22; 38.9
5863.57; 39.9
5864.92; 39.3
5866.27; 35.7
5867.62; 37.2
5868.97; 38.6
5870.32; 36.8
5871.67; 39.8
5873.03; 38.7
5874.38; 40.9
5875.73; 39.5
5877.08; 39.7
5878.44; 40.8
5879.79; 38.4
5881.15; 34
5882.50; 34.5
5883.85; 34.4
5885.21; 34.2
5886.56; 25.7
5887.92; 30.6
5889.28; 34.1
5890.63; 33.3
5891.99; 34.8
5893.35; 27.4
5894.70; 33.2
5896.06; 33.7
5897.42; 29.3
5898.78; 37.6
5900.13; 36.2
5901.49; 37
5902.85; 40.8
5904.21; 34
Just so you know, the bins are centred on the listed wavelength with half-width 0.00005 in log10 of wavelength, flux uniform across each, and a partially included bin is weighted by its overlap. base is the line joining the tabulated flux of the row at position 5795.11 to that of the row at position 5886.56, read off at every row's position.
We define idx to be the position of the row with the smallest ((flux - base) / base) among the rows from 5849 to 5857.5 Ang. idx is 5852.78 Ang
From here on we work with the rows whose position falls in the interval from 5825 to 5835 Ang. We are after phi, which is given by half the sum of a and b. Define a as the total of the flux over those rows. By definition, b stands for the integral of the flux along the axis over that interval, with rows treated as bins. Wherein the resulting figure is 340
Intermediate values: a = 280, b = 400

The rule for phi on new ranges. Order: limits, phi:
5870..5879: 316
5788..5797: 304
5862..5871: 304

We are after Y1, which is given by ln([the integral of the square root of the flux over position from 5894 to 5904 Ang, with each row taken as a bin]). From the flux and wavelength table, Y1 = 4.1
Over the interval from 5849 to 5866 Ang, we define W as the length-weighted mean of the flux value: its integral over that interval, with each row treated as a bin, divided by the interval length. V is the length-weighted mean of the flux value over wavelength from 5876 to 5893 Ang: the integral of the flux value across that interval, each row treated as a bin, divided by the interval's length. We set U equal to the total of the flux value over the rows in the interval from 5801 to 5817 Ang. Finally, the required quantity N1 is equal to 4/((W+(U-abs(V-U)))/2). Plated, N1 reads 0.112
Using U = 476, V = 34.5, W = 37.1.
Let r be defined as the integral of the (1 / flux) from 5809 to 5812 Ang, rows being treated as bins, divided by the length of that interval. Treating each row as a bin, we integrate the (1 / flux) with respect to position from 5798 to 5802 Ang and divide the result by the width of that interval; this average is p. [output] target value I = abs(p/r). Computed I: 1.02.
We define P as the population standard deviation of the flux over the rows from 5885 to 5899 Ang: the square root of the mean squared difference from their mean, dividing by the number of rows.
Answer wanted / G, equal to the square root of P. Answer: 1.83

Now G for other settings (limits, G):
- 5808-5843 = 1.42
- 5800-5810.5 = 1.30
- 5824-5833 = 1.67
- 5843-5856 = 1.74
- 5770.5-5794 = 1.83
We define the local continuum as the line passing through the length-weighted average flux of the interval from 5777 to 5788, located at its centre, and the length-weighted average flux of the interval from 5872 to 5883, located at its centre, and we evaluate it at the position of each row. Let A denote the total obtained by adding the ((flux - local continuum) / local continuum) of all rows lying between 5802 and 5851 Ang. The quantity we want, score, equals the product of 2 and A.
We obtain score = 7.0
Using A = 3.49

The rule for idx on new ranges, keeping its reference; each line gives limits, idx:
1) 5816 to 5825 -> 5816.50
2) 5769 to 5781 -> 5780.45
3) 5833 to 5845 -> 5843.35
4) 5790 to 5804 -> 5792.44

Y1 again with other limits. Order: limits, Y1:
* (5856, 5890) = 5.3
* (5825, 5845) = 4.8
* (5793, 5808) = 4.5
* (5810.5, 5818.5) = 3.9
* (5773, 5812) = 5.5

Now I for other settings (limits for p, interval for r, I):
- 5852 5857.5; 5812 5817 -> 1.08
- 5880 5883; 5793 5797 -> 1.12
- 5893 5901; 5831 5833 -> 1.30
